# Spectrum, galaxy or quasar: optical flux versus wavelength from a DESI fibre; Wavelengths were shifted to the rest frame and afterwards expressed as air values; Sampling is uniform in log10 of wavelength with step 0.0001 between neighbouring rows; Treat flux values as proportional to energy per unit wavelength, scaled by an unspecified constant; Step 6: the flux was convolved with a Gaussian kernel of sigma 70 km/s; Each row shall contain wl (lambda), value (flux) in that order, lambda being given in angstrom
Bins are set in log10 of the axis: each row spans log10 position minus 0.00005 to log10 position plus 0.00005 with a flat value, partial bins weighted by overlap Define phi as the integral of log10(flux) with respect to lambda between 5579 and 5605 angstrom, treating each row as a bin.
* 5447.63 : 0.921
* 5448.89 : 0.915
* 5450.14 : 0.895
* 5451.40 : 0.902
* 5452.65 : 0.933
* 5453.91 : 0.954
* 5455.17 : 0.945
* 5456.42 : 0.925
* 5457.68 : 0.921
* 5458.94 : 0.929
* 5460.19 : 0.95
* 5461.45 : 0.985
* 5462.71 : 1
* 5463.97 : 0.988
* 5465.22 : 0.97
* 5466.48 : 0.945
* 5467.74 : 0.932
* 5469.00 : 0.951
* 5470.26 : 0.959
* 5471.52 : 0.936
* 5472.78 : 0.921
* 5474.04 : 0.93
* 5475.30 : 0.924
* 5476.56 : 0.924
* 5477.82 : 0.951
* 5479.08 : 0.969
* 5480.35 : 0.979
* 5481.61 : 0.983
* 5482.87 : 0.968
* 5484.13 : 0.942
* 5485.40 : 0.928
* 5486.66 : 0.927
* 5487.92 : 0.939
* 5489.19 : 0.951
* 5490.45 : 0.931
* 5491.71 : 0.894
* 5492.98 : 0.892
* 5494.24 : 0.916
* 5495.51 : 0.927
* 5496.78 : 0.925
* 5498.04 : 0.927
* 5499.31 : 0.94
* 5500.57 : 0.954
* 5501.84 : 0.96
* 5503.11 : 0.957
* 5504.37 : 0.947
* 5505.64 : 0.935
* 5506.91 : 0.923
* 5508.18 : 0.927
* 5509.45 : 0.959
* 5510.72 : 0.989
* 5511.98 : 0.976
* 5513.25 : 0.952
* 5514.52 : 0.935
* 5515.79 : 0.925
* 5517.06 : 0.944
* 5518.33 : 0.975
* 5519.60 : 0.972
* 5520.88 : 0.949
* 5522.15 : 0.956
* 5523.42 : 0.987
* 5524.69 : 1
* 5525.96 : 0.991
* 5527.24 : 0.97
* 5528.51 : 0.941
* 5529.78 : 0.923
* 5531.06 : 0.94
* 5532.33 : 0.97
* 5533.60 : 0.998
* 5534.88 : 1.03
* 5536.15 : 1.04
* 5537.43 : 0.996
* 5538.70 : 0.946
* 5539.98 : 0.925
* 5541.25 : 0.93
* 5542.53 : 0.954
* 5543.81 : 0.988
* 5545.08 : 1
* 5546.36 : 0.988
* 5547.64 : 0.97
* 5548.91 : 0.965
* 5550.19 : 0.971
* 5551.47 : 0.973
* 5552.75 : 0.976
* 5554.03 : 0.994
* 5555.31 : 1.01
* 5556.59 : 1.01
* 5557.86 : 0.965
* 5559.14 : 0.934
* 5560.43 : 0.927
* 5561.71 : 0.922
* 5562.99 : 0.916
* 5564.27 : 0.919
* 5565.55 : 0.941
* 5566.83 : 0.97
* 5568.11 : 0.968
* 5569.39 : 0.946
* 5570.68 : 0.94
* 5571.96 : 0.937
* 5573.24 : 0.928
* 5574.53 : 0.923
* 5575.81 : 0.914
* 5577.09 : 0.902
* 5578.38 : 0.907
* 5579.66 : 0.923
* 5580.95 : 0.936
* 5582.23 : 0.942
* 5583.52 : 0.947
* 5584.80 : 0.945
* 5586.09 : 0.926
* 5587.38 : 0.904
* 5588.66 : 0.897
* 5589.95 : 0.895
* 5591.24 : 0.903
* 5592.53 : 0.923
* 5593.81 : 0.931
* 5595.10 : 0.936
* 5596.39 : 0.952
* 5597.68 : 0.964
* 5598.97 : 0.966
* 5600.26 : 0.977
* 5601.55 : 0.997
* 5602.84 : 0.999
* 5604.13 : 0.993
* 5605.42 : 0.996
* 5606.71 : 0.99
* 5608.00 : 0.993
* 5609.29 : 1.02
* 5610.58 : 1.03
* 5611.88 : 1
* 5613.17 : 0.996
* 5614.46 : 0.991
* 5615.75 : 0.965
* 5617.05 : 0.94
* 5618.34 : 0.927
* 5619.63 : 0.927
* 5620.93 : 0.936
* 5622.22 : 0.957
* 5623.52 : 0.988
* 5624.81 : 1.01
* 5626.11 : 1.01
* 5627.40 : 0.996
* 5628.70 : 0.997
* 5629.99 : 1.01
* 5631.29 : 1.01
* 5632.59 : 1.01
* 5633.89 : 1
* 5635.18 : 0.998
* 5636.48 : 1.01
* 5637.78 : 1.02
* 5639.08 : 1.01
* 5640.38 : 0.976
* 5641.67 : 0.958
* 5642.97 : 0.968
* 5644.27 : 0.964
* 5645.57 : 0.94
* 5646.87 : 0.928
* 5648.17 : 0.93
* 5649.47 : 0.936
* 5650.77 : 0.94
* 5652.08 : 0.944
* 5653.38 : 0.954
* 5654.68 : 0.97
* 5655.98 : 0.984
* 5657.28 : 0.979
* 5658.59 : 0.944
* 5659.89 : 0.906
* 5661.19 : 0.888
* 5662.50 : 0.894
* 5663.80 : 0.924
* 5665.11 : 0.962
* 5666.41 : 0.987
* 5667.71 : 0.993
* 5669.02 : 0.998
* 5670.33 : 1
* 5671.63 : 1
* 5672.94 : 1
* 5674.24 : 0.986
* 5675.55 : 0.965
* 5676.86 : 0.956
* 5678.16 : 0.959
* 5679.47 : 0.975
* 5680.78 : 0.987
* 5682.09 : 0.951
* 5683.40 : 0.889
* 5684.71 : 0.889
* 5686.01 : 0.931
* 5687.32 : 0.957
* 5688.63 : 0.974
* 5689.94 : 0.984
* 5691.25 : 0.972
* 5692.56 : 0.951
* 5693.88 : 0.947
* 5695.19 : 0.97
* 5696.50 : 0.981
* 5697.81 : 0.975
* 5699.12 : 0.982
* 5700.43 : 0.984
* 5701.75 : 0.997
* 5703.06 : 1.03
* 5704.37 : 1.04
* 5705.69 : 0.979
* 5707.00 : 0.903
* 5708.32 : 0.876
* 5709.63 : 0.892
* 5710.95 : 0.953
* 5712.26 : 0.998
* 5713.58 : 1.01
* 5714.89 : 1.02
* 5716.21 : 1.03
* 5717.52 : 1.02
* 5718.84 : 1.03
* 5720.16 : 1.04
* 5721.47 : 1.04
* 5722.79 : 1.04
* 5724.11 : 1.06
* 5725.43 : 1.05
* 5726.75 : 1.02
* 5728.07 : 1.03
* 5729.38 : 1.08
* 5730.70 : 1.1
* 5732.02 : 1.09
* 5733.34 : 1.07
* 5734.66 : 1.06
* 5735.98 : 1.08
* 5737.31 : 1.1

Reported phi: -0.67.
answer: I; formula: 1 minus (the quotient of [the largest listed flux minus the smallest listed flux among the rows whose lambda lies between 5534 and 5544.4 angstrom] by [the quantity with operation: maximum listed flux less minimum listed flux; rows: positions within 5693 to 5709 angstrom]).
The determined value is 0.3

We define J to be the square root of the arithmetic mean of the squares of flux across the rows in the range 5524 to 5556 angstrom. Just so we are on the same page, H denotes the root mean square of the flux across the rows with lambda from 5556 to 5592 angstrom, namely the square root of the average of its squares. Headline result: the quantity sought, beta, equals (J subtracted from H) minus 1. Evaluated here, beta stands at -1.04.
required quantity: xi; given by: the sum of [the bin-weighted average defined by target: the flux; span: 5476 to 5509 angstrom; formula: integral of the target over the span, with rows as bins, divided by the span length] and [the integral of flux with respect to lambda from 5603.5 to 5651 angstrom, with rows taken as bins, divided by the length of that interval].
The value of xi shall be 1.92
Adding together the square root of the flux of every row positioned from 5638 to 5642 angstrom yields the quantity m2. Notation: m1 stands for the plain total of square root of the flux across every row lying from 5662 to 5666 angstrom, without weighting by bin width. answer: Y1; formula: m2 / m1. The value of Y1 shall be 1.029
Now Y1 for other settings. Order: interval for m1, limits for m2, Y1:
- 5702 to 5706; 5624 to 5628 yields 0.995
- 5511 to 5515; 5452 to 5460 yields 1.979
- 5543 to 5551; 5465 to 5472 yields 0.984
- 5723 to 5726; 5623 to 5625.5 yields 0.973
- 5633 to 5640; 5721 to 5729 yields 1.219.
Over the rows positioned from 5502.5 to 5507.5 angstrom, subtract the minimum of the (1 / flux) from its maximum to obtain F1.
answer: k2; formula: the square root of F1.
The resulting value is 0.20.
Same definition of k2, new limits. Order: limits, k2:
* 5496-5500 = 0.13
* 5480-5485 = 0.21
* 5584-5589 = 0.24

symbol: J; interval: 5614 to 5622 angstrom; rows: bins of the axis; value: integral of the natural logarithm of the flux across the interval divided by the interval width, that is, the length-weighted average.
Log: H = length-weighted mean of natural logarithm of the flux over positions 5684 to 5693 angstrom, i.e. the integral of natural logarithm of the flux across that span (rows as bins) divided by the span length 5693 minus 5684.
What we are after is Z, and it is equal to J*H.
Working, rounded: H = -0.05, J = -0.05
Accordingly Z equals 0.0028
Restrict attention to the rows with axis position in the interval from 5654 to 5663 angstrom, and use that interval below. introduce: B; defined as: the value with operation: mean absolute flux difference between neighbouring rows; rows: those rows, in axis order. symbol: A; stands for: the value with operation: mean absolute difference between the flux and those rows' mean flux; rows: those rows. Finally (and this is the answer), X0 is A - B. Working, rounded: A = 0.036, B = 0.019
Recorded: 0.017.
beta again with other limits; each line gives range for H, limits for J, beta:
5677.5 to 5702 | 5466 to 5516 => -0.98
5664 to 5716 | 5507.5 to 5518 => -0.98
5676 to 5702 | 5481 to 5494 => -0.97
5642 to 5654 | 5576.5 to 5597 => -0.98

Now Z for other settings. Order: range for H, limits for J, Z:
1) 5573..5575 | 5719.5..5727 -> -0.0032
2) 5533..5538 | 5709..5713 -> -0.0009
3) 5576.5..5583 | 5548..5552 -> 0.0025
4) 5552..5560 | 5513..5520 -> 0.0011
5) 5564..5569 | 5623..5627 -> -0.0001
